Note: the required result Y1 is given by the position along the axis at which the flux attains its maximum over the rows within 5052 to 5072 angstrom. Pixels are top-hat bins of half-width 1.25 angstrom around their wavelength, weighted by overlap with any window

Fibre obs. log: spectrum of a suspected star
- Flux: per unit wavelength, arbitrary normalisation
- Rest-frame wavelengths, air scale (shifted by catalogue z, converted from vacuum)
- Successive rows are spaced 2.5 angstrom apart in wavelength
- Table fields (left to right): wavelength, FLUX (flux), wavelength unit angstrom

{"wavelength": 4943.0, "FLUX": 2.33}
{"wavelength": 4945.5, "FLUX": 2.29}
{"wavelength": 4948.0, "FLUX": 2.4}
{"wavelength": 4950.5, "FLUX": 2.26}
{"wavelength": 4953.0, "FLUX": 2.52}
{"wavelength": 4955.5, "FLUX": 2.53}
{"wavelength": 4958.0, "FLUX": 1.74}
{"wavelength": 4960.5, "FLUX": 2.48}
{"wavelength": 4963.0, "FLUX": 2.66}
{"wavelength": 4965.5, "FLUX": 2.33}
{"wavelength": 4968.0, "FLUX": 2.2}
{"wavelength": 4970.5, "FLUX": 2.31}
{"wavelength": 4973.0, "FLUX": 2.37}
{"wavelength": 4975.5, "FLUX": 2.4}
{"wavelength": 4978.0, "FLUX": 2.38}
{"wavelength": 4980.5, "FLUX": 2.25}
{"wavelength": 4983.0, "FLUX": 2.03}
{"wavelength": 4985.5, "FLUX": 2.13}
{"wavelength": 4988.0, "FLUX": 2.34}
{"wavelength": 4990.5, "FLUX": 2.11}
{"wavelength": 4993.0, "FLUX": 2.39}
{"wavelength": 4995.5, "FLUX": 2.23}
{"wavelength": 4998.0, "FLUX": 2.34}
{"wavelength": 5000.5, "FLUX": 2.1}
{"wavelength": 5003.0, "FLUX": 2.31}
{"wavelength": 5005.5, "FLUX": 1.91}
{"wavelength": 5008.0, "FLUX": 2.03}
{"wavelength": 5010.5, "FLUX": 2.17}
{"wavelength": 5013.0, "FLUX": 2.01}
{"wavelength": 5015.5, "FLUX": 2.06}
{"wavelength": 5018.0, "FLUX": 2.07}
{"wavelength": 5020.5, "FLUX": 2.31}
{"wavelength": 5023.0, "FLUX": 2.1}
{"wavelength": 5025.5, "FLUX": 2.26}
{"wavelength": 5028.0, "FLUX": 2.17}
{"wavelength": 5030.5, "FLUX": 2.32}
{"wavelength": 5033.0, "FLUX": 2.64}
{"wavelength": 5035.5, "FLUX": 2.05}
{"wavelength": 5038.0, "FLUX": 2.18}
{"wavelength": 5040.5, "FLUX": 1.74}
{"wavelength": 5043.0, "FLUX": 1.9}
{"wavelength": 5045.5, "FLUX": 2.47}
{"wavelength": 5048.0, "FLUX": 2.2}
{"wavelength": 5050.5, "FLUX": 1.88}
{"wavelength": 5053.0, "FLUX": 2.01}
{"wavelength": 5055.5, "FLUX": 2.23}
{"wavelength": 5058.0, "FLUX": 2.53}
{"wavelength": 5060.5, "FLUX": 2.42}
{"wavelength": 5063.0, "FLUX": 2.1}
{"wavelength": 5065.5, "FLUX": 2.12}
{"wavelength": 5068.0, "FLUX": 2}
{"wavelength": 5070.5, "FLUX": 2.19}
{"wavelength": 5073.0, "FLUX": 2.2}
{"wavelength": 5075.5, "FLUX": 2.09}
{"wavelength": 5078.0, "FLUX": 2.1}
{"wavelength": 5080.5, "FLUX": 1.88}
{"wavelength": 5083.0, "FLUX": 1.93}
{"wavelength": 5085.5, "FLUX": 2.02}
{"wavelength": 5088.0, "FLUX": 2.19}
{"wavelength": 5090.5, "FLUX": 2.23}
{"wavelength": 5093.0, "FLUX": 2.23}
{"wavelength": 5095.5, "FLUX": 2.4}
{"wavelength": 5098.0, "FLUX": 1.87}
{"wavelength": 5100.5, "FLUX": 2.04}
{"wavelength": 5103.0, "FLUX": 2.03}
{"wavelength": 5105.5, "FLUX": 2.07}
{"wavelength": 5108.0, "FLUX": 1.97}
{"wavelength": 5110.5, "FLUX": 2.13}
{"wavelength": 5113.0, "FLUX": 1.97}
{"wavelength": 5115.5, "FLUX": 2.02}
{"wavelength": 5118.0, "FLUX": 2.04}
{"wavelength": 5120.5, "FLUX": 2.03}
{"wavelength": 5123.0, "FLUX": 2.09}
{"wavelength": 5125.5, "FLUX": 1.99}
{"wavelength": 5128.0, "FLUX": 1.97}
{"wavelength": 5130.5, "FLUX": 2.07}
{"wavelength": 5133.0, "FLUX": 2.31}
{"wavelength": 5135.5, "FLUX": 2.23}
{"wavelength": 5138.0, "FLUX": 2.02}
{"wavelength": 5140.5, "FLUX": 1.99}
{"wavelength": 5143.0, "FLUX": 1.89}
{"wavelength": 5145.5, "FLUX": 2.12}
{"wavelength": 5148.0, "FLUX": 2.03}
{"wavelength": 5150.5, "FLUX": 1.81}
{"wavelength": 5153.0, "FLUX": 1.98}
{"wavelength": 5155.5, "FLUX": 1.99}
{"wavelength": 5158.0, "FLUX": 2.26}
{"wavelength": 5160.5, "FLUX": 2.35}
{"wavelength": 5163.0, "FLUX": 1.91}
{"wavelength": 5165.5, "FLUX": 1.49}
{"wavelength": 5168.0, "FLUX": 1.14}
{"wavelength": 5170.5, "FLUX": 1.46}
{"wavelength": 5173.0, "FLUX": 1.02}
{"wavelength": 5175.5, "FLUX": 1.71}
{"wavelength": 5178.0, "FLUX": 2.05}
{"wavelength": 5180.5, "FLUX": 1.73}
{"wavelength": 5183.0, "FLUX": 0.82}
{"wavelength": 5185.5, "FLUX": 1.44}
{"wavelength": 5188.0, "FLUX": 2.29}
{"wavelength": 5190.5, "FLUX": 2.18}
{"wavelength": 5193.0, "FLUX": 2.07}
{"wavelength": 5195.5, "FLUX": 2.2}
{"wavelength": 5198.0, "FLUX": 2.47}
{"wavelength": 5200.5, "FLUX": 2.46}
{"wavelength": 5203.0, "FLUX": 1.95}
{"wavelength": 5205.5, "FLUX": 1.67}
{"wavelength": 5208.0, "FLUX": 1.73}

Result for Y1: 5058.0 angstrom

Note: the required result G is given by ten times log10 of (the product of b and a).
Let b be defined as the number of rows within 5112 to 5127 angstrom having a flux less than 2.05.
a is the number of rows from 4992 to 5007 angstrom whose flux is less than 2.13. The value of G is 10.0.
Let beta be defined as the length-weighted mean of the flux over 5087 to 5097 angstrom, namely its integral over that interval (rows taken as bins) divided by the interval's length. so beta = 2.25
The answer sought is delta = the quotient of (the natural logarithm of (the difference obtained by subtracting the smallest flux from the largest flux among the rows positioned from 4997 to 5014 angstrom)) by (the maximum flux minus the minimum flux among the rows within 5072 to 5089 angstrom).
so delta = -2.6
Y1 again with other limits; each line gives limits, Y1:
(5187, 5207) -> 5198.0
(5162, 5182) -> 5178.0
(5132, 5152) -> 5133.0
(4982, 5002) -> 4993.0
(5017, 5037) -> 5033.0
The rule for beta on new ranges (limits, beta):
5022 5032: 2.23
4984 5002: 2.23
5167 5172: 1.29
